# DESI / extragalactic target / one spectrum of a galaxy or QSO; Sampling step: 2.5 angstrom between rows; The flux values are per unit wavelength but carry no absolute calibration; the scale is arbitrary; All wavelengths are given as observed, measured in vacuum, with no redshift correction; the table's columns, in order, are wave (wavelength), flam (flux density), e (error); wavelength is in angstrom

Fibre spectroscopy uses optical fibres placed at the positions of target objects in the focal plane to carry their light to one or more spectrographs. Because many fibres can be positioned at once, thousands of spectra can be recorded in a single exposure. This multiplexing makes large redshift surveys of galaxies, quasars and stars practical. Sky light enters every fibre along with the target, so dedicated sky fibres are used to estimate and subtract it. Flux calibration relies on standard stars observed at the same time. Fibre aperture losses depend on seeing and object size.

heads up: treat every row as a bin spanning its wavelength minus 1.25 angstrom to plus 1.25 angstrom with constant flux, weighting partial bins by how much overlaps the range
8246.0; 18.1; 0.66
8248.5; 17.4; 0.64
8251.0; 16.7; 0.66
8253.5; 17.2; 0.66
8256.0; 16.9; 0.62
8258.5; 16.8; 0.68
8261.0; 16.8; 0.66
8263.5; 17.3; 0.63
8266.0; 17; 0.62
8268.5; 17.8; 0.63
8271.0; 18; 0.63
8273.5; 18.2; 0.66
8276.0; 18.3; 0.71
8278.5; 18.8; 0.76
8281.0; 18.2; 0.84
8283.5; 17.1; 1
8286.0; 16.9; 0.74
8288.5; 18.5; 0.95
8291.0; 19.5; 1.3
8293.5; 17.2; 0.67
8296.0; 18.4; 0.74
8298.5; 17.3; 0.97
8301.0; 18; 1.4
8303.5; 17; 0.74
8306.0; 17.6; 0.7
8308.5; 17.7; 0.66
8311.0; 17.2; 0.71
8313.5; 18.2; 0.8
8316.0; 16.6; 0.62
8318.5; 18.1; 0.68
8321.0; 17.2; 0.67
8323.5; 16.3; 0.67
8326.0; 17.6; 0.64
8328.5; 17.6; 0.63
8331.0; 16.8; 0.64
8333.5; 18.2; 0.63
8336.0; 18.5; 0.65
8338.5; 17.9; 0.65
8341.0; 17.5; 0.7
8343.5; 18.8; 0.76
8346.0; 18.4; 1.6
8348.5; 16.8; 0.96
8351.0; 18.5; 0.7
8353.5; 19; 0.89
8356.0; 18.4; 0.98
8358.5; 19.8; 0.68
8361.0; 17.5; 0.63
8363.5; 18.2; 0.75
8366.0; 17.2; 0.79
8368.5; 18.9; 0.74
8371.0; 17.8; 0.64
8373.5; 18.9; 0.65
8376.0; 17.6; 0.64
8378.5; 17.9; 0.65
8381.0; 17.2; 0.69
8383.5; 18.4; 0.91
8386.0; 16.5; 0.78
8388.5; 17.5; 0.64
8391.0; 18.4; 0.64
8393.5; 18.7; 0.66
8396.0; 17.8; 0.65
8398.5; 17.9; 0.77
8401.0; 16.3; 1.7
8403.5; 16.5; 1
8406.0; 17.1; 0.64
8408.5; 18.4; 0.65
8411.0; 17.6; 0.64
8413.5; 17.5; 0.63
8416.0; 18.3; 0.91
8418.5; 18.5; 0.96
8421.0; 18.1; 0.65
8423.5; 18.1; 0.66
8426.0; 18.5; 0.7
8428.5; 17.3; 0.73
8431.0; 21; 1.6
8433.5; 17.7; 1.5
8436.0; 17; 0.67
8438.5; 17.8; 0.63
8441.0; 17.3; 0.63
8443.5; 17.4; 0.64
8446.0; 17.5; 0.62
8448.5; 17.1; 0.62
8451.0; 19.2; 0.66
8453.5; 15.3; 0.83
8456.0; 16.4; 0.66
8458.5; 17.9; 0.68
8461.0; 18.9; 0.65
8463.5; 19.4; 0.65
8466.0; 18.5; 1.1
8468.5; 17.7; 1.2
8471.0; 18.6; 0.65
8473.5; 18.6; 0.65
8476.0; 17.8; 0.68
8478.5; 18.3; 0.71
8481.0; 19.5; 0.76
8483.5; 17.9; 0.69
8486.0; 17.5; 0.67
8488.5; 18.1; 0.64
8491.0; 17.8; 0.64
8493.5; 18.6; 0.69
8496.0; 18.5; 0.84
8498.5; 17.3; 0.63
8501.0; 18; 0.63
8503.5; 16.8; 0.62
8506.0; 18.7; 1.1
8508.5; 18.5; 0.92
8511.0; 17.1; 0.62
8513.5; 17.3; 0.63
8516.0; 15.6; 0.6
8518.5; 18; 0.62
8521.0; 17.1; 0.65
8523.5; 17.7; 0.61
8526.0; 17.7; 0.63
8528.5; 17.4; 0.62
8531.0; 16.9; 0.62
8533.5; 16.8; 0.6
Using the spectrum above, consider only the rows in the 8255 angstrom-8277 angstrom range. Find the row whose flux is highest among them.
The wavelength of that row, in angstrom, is 8276.0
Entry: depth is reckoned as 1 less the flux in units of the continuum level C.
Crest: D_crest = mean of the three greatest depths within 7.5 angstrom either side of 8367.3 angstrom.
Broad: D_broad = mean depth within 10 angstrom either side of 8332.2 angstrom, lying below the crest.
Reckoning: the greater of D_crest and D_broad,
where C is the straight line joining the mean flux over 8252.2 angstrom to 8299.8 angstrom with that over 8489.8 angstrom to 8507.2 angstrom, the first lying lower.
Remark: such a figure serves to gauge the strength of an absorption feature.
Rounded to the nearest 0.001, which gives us 0.017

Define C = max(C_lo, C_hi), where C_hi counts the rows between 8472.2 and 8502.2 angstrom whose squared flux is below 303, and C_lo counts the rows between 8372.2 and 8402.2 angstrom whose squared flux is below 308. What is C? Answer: 4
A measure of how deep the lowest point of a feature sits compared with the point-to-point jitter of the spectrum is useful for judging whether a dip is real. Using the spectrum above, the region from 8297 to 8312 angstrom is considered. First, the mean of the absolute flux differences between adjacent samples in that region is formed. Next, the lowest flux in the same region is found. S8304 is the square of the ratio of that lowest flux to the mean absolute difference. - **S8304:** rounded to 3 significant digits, 859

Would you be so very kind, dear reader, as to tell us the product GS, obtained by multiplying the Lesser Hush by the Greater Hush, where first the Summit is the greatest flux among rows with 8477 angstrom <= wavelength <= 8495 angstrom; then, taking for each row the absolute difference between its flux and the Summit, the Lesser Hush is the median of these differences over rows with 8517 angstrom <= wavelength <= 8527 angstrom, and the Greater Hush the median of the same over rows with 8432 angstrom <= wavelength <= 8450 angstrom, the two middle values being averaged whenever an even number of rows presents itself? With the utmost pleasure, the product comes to 4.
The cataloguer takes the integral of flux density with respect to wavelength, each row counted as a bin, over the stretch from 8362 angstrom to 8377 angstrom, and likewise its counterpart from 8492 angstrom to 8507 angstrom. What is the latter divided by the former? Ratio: 0.99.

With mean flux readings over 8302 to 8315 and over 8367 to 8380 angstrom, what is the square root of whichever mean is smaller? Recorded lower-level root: 4.19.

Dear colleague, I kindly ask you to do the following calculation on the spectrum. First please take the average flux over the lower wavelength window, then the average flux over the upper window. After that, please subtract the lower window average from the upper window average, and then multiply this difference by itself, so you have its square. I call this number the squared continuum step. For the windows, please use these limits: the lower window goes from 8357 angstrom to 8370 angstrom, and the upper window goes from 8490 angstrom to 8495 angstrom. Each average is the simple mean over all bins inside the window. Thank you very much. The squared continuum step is 0.0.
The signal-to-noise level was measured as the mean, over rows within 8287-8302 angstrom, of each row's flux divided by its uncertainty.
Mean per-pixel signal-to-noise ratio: 19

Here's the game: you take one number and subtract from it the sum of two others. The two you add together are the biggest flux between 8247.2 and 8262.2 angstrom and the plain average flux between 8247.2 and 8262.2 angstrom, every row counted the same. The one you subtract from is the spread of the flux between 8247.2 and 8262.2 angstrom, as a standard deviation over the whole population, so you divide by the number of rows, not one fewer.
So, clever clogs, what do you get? -34.1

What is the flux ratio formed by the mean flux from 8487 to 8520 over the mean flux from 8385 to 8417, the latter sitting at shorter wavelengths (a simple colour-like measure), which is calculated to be 1.01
